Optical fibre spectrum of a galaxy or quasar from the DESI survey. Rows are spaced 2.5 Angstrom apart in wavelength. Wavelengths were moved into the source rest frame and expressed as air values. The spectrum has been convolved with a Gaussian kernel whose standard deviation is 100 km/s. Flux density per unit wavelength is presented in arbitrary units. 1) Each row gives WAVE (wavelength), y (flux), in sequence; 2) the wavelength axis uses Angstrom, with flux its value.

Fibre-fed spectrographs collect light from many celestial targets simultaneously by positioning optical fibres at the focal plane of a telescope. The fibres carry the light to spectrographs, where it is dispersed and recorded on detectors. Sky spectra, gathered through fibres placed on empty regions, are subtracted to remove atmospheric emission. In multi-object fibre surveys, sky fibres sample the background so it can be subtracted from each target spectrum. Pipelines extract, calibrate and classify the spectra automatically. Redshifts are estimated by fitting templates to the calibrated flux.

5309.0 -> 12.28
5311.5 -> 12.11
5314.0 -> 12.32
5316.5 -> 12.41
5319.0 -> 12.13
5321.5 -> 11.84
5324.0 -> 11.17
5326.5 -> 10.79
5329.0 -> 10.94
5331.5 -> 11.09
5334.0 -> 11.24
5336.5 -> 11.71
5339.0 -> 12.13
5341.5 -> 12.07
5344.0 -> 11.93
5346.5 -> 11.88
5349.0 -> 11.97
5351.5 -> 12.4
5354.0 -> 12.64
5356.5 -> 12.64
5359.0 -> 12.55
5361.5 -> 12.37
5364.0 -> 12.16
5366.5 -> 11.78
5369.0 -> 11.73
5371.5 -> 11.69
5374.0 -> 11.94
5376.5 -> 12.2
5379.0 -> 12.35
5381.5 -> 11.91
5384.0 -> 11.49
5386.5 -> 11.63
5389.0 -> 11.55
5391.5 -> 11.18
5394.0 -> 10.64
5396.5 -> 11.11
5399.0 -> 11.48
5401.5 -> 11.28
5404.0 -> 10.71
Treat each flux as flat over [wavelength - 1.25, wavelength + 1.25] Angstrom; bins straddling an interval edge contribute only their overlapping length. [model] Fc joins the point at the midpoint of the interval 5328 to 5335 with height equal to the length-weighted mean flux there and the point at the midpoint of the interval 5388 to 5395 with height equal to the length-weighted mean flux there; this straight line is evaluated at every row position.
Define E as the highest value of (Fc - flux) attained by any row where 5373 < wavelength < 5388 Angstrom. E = -0.4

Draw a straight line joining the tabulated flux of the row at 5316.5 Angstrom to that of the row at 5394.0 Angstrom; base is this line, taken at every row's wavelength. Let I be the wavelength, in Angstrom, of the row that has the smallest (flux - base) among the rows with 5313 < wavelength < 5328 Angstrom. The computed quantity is 5326.5 Angstrom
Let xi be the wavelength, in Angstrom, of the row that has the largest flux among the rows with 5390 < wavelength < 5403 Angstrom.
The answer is 5399.0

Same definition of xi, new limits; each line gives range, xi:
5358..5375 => 5359.0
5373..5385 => 5379.0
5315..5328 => 5316.5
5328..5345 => 5339.0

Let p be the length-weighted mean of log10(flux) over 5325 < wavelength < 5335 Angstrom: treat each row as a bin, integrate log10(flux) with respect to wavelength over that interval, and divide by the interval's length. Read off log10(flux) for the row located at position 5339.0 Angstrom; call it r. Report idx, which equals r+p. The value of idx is 2.13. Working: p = 1.04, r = 1.084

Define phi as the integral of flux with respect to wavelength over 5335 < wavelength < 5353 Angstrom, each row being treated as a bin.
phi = 216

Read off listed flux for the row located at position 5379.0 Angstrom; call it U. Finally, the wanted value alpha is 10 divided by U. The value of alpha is 0.81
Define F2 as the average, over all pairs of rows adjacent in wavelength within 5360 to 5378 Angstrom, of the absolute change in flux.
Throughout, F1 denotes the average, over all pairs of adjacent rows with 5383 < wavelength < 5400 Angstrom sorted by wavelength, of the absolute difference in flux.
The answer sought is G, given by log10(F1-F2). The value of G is -0.89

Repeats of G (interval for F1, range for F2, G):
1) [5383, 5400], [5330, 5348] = -0.95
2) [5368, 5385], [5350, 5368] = -1.12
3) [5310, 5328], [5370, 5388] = -1.36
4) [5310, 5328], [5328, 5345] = -1.05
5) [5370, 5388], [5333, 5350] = -1.14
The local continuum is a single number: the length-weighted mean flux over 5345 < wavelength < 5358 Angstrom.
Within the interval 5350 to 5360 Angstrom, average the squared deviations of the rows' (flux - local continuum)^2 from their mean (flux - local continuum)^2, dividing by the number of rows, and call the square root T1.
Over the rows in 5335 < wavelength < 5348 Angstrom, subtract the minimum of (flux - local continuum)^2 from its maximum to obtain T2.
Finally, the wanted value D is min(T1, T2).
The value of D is 0.04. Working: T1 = 0.04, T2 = 0.32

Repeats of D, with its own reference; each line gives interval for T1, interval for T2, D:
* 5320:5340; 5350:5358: 0.10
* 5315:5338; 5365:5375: 0.24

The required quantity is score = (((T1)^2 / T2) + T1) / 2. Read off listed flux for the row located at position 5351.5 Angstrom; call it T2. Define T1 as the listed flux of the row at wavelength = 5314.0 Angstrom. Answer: 12.3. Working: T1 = 12.32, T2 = 12.4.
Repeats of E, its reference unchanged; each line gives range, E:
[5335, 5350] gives -0.6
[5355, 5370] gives -0.6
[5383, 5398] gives 0.5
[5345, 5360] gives -0.8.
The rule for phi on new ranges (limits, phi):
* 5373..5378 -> 60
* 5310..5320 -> 122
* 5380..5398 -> 205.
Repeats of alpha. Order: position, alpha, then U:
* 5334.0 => 0.89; 11.24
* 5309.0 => 0.81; 12.28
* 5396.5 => 0.90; 11.11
